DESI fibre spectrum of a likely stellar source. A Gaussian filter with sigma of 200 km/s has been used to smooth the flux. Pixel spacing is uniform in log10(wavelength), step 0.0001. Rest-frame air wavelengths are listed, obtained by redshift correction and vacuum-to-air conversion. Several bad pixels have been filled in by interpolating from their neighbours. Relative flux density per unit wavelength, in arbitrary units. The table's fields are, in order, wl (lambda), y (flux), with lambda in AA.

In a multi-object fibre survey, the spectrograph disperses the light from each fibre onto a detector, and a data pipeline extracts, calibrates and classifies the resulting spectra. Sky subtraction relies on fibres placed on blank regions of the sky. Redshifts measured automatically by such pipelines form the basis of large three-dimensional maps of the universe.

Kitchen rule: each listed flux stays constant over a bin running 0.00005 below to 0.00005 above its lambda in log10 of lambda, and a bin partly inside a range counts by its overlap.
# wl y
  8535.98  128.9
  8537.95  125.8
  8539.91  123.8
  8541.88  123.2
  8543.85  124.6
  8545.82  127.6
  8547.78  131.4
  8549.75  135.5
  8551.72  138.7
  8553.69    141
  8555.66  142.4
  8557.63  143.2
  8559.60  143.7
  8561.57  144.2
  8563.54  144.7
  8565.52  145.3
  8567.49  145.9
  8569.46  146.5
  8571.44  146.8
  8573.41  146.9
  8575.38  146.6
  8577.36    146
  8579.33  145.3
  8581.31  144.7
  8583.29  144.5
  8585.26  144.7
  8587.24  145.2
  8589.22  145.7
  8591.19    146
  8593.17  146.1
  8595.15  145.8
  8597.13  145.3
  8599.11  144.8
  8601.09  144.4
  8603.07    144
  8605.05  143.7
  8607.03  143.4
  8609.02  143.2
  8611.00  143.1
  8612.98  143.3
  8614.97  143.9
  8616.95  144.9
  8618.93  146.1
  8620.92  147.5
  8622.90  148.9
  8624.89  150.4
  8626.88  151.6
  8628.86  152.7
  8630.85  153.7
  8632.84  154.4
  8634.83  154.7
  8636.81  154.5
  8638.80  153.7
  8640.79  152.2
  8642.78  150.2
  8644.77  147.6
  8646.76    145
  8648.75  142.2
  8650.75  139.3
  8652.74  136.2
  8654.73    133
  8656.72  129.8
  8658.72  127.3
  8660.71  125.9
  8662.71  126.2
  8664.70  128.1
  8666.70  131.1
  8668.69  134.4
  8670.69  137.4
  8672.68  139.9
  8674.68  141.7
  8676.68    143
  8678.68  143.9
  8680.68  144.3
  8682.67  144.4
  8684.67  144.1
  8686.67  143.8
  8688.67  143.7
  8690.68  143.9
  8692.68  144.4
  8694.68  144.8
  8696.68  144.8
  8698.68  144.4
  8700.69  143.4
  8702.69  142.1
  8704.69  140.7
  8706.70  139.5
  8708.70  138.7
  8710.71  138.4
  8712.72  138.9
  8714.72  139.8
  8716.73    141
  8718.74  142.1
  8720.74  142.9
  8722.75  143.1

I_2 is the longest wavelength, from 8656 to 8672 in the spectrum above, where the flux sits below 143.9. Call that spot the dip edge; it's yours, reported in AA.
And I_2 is 8670.69 AA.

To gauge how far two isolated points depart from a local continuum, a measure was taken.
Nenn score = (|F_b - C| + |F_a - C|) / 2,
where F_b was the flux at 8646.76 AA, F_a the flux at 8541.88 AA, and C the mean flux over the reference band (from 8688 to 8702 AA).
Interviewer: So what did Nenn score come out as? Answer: 10.9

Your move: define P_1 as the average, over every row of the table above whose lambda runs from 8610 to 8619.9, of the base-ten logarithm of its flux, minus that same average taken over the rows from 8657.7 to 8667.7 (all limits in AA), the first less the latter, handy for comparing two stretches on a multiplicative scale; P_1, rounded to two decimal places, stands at 0.05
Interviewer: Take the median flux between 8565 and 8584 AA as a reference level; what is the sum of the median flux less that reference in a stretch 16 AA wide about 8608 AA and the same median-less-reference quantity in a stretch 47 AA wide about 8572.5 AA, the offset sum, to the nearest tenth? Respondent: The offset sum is -3.1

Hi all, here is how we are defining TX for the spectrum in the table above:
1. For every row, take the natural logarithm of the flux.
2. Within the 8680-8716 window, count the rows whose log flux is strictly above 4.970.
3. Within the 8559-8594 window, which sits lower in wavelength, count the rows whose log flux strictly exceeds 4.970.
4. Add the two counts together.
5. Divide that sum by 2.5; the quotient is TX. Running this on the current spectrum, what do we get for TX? 9.6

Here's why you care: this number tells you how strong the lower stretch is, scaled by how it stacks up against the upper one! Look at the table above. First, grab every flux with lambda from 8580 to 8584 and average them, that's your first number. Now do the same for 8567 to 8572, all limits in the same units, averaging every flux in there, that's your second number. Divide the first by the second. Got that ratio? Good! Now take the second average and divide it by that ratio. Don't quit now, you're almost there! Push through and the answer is 148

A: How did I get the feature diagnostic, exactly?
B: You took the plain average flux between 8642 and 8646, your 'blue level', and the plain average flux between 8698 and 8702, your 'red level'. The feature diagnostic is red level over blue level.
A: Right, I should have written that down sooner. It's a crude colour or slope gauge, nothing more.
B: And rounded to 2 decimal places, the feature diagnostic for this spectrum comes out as 0.97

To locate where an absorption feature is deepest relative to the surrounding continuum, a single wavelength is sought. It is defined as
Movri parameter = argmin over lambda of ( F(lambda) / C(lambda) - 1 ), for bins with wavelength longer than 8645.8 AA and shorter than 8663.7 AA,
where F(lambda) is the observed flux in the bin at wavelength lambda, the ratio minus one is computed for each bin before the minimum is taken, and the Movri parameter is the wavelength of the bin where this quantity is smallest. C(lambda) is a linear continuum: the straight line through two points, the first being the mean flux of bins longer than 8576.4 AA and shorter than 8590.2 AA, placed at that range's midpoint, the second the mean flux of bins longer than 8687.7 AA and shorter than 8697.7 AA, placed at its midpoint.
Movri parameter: 8660.71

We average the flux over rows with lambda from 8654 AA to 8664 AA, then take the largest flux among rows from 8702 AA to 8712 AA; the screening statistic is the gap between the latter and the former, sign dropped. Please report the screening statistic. 14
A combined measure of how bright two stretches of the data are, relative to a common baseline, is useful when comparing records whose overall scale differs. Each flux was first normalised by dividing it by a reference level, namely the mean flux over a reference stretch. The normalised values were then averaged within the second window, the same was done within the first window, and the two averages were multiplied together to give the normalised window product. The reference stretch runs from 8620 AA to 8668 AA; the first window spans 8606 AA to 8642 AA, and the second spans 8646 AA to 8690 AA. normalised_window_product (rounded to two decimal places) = 1.00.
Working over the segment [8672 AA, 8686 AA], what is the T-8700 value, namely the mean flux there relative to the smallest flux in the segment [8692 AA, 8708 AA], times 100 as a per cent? 103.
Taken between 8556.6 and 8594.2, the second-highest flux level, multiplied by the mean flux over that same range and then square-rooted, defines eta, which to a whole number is 146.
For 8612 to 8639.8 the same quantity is 152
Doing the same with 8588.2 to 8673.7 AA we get 149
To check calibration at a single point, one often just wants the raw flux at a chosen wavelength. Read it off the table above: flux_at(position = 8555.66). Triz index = 142.4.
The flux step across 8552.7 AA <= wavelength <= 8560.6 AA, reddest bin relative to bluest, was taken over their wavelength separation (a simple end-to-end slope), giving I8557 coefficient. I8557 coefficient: 0.5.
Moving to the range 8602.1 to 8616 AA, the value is 0.0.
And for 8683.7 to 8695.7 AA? 0.1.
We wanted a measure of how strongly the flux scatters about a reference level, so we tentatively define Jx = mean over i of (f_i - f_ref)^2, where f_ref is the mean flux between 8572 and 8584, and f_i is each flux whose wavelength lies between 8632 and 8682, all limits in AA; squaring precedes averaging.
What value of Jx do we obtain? 112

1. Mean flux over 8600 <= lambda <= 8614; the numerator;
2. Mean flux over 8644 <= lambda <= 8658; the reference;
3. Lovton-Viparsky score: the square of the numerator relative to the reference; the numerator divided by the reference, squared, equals 1.07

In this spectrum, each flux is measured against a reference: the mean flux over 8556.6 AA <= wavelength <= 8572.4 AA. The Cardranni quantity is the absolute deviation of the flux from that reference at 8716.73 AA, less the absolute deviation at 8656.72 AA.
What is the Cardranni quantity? -11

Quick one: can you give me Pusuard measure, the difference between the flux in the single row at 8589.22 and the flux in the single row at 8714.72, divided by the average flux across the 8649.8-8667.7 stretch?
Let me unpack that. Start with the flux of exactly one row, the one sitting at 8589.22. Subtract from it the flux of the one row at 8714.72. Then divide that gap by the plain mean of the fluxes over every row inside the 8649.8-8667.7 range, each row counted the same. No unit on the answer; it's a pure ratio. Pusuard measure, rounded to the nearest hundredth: 0.05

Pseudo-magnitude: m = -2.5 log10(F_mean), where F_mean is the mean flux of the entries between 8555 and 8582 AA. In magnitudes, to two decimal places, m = -5.40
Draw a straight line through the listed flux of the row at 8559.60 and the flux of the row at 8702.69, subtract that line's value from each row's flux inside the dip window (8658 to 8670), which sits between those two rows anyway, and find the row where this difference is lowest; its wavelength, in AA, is 8660.71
